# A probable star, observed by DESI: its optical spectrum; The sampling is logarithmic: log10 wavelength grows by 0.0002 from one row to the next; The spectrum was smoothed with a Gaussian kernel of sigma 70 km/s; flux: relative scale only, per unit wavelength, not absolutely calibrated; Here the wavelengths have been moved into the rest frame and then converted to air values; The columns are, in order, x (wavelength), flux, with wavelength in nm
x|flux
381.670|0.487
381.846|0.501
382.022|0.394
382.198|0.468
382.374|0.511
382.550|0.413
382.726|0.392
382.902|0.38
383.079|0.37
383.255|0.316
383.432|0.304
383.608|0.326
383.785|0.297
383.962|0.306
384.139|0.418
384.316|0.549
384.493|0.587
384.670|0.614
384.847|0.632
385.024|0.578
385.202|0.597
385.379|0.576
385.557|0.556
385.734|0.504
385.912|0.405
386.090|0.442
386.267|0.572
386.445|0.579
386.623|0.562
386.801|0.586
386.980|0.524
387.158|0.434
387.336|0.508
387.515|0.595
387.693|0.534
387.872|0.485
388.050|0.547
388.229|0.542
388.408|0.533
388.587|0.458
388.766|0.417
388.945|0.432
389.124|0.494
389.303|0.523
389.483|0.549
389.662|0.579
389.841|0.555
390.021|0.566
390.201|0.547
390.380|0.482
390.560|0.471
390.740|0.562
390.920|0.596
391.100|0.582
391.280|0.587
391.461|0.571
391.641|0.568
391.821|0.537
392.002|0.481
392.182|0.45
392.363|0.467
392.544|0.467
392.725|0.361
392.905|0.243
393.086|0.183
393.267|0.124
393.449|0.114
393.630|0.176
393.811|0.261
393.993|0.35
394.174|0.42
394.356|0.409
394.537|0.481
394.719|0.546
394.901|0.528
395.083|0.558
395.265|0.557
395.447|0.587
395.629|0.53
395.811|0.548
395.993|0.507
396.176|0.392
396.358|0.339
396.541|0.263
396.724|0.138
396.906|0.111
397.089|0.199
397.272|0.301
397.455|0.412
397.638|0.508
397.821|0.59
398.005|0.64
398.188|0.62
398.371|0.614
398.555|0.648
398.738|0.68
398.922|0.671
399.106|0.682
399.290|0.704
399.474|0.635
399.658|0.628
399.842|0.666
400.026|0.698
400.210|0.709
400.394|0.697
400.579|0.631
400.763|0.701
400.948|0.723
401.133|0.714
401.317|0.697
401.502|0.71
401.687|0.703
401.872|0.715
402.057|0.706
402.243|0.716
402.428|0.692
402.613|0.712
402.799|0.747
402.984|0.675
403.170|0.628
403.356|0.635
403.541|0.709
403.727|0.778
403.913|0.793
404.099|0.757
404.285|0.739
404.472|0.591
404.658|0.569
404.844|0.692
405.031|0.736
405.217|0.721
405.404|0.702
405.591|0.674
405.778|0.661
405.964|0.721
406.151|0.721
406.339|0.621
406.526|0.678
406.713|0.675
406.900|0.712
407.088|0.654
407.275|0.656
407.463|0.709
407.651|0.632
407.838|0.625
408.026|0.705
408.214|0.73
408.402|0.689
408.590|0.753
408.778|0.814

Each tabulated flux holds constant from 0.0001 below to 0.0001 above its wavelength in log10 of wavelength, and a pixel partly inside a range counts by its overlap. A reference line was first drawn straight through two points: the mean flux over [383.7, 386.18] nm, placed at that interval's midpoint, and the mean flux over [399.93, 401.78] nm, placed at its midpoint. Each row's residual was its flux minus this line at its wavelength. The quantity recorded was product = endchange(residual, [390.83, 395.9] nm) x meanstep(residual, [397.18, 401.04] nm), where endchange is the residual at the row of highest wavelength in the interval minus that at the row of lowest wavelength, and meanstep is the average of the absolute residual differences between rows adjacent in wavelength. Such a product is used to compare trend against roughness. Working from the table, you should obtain -0.004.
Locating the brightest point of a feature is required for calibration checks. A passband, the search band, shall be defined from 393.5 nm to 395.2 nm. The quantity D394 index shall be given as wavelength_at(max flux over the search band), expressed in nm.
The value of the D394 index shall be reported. 395.083 nm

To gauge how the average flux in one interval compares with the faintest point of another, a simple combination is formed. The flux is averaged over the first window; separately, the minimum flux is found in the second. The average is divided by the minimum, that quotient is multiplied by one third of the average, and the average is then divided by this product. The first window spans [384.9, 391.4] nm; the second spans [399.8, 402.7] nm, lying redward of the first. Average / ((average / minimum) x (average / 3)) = 3.6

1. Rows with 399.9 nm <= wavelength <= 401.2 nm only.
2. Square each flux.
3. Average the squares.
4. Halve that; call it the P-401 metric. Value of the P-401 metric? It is 0.24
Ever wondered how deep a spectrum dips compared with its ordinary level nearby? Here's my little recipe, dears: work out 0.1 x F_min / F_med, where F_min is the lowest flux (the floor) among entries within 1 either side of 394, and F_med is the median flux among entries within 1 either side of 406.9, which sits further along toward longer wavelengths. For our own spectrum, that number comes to 0.017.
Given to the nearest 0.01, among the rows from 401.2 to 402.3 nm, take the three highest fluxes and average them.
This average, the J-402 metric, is 0.71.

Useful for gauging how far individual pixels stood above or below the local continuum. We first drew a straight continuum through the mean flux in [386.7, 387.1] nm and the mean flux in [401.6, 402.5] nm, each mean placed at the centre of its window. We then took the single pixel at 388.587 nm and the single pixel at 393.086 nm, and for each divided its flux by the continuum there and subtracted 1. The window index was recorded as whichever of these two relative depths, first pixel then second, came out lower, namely -0.70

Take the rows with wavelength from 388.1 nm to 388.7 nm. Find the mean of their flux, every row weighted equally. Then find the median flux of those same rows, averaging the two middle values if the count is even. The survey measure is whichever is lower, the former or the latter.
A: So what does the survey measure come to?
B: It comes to 0.51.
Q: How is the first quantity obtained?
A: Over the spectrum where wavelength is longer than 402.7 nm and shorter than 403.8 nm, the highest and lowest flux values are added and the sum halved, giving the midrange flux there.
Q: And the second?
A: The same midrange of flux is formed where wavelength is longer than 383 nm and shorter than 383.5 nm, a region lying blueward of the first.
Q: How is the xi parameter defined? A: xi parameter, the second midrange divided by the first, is 0.48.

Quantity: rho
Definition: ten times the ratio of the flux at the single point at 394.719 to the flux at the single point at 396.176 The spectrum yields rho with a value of 14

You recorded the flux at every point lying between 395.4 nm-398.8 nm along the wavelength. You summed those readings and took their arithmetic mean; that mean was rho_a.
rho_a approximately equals 0.45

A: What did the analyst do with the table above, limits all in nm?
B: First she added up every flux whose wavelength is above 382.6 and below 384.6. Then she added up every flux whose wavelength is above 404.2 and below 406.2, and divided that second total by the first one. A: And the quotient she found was 1.77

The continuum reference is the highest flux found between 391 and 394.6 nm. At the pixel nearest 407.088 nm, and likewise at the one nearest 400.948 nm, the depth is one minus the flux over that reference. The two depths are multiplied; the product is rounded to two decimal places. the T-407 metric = 0.03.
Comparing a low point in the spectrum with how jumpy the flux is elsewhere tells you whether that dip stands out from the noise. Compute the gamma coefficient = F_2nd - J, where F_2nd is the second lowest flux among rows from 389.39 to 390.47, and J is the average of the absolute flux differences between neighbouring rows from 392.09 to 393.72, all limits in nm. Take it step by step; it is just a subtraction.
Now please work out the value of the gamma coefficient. 0.493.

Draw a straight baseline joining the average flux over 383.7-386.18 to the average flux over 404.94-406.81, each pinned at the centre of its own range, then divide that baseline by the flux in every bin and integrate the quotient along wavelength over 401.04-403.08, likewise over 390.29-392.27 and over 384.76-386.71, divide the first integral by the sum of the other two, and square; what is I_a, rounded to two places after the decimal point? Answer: 0.23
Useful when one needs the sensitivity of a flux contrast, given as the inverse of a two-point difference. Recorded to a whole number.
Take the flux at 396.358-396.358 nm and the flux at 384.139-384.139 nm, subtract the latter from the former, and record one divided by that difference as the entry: -13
